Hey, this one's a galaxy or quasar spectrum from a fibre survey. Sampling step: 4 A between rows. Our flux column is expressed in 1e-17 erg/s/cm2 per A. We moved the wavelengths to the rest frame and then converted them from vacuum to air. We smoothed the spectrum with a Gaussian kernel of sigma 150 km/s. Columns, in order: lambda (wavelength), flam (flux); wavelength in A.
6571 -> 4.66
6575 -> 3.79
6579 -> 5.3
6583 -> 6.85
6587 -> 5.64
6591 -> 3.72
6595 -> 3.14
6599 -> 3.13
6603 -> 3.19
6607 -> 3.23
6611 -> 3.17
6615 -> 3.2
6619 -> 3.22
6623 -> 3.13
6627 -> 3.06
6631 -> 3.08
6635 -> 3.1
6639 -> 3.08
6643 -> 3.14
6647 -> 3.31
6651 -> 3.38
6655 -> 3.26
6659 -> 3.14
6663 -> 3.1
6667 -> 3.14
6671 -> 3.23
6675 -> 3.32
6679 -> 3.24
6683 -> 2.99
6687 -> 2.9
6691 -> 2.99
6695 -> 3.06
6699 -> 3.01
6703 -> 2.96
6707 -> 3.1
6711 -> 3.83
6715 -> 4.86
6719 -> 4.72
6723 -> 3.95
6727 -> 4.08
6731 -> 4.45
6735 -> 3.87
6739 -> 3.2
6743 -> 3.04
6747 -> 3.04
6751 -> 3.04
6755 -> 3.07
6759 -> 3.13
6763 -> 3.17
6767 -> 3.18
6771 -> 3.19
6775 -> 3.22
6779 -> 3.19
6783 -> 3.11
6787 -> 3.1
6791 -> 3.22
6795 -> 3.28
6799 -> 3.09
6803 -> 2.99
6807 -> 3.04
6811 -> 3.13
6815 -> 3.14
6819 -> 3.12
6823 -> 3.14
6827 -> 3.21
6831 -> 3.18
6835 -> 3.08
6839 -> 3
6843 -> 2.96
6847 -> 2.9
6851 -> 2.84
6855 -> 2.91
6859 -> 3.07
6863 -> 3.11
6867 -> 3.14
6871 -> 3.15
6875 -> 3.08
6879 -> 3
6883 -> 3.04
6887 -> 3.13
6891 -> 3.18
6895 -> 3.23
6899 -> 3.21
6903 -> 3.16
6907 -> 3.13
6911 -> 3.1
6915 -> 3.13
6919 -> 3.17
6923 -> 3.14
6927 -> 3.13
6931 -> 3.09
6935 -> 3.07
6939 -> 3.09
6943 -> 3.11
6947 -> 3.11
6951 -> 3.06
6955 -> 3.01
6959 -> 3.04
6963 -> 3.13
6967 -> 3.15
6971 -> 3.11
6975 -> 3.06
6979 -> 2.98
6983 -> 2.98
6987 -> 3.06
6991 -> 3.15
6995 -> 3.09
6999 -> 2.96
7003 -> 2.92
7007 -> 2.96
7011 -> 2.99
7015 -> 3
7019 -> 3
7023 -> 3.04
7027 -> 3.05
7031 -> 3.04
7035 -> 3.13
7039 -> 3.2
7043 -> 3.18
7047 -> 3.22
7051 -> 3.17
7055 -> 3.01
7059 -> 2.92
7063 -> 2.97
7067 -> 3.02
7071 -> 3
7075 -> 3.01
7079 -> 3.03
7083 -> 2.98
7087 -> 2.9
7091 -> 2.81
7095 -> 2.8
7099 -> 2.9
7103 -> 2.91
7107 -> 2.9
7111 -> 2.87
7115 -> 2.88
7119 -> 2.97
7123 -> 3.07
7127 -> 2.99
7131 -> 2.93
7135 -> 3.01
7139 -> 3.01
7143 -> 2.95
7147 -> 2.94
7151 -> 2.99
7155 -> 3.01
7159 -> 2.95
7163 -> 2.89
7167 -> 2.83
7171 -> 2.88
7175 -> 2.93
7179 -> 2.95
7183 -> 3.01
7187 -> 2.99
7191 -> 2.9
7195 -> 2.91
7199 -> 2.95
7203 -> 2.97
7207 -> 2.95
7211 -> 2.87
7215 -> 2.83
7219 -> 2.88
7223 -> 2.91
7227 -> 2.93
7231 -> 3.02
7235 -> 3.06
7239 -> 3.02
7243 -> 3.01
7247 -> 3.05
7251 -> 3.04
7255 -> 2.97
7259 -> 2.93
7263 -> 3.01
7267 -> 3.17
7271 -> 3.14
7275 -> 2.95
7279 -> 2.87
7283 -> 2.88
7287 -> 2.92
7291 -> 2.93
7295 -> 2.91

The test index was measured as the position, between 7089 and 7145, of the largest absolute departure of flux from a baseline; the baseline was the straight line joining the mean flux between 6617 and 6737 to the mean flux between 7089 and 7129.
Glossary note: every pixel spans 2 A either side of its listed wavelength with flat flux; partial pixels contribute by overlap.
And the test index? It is 7123 A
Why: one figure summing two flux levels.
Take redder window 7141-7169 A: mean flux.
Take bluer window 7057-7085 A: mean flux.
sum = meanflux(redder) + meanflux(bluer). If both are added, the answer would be 5.93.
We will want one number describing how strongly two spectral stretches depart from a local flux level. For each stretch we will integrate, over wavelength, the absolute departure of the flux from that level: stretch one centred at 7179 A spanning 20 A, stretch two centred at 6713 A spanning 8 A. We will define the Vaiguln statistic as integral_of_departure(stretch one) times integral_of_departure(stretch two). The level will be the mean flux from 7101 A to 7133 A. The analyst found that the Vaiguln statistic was 9.0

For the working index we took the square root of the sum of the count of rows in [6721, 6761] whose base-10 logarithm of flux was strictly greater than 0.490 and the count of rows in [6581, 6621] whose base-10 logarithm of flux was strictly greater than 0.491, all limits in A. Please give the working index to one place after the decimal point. 4.0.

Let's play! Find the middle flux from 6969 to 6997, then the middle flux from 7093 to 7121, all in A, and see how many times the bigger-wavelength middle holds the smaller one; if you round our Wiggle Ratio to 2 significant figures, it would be 0.95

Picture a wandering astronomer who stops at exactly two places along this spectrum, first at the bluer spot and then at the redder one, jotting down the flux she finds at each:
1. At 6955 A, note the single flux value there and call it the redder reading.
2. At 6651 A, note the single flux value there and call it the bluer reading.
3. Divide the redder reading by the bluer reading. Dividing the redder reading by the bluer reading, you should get 0.89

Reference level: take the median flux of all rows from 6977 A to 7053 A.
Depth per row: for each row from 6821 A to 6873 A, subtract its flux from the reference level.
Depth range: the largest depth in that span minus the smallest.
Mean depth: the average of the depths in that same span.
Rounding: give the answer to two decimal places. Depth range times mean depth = 0.00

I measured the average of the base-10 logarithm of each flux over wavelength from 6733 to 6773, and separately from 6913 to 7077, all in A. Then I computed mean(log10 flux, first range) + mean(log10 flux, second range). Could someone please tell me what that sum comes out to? 0.99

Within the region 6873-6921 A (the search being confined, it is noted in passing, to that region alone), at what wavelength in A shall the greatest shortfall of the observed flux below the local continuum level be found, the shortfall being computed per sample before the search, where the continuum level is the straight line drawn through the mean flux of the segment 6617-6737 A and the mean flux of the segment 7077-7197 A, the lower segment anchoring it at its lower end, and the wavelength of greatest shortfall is 6879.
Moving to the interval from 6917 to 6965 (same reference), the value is 6955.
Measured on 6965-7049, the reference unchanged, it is 7003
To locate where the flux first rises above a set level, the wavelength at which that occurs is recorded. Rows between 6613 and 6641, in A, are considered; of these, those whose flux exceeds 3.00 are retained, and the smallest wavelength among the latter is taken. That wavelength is 6615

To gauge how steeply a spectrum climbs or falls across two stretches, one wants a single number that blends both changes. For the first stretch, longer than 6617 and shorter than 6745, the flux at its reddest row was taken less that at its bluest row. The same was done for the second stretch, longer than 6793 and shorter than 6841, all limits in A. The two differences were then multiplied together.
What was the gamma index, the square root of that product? 0.22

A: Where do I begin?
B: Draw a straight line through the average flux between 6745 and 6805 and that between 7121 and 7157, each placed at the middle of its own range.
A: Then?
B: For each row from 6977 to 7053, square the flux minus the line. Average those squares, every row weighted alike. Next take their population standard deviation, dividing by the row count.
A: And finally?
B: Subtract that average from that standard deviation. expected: 0.001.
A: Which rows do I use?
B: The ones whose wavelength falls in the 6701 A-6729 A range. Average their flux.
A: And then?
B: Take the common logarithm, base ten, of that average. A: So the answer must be 0.59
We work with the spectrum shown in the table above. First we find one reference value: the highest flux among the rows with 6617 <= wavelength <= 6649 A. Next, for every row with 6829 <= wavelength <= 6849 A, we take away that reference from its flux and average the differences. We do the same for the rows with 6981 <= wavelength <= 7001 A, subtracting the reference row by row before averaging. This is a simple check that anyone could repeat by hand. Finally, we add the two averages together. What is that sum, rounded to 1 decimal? -0.5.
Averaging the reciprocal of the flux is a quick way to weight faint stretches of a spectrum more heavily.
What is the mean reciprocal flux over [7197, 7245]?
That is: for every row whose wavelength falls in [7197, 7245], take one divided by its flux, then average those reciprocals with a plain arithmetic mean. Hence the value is 0.339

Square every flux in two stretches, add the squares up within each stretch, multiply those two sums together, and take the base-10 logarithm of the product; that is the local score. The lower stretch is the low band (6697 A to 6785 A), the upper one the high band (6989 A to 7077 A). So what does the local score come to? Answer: 4.75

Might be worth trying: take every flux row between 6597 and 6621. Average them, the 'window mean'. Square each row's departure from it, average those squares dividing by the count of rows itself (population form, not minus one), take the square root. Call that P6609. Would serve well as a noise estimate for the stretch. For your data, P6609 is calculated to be 0.033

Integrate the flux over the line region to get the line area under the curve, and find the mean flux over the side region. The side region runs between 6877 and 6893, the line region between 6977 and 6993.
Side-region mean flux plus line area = 51.8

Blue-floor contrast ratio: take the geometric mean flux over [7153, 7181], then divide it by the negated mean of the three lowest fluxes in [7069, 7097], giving -1.03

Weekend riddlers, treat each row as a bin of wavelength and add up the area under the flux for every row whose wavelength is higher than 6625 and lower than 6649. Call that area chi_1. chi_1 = 75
